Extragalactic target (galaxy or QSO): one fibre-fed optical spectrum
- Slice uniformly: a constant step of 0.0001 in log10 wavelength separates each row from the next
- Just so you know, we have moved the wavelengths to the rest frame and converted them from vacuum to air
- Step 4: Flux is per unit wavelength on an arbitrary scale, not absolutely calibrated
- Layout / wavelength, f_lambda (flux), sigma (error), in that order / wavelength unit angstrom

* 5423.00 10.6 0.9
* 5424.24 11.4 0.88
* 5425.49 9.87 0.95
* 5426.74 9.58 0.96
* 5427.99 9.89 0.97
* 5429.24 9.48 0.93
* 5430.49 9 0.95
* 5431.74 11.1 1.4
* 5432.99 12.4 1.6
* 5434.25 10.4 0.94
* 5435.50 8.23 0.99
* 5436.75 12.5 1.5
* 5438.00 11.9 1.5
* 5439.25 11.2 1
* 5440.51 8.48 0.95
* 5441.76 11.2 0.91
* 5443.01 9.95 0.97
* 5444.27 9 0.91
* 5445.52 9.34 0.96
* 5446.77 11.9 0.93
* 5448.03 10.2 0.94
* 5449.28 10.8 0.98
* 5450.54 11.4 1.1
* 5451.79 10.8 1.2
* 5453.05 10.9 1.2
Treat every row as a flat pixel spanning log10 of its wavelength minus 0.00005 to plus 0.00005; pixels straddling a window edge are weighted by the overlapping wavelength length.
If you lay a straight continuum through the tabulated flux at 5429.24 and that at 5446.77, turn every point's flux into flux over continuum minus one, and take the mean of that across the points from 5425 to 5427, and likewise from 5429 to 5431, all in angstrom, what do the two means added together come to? 0.04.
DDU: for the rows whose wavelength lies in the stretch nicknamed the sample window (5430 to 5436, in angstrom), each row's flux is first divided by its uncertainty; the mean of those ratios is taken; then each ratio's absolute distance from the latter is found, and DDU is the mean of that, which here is 1.09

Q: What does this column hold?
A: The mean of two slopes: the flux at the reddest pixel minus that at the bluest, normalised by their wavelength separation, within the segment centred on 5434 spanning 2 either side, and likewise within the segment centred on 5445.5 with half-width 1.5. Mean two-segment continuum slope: -0.25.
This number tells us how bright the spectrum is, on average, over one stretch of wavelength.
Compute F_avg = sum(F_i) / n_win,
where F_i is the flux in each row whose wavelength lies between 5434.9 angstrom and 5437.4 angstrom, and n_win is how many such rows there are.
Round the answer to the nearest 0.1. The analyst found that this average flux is 10.4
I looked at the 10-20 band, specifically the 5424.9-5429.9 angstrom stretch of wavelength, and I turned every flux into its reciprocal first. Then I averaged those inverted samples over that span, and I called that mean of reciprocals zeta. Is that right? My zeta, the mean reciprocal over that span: 0.103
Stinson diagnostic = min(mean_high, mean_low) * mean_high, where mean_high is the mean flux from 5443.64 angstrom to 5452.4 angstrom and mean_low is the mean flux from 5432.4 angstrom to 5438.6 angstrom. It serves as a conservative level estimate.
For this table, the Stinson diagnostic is 110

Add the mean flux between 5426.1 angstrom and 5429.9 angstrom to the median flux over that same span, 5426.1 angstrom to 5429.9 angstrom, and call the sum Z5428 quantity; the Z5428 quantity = 19.2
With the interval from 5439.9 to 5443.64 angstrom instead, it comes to 19.8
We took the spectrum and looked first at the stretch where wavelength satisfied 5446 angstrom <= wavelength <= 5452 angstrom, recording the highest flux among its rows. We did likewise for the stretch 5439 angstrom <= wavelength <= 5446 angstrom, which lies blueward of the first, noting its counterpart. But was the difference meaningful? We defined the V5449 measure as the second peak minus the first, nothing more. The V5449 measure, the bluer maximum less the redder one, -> -0.70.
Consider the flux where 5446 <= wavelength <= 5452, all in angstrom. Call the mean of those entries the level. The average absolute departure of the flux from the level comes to 0.5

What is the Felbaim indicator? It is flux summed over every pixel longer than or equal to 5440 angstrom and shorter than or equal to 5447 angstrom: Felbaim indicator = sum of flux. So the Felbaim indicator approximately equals 60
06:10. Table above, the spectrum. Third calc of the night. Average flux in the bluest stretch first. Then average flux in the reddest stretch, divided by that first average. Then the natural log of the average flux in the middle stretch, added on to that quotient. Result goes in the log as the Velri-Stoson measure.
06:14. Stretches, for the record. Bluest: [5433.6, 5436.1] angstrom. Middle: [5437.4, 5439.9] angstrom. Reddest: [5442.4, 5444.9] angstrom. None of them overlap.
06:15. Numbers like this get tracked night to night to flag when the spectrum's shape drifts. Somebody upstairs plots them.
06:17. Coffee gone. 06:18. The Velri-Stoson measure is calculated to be 3.46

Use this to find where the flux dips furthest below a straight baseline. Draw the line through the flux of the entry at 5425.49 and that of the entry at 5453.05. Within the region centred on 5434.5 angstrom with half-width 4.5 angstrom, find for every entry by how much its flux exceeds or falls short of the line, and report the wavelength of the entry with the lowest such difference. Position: 5435.50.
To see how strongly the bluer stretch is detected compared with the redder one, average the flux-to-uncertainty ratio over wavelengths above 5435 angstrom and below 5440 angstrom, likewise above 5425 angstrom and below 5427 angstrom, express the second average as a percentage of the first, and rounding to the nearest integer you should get 114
